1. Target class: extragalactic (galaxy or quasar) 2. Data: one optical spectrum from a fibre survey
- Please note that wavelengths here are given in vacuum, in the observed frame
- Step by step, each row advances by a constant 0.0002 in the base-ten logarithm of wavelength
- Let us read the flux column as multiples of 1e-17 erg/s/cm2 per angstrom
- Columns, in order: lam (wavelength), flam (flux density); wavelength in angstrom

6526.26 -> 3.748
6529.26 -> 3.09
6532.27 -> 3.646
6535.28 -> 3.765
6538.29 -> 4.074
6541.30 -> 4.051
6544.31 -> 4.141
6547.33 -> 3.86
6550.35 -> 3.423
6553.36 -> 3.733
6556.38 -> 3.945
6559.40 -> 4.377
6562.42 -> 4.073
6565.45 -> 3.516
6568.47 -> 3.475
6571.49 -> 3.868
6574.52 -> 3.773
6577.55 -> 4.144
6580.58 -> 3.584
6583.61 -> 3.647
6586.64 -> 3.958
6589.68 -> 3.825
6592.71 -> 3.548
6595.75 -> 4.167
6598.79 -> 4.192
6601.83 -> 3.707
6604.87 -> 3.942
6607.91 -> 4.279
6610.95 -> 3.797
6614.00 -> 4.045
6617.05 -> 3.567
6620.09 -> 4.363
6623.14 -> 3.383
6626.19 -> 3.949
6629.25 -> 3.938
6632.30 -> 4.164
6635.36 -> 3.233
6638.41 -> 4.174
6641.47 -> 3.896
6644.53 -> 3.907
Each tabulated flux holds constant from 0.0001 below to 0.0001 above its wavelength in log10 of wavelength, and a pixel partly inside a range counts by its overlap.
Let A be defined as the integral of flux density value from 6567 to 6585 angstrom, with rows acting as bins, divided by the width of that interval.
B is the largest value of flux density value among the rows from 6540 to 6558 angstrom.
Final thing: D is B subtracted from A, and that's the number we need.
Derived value -0.39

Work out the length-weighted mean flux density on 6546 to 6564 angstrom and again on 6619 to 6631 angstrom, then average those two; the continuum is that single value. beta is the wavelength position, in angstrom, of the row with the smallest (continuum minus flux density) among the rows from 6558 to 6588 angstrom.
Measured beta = 6559.40 angstrom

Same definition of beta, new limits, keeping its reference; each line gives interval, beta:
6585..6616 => 6607.91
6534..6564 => 6559.40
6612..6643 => 6620.09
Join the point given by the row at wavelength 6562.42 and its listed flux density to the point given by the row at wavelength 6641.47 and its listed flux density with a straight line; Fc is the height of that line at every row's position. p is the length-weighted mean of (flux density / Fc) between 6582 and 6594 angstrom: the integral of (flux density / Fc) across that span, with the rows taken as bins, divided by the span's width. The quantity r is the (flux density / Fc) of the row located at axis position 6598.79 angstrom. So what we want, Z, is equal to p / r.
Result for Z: 0.889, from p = 0.933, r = 1.05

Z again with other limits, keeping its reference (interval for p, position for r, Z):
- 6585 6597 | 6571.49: 1.010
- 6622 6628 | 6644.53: 0.935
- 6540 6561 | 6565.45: 1.109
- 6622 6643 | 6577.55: 0.953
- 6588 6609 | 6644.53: 0.984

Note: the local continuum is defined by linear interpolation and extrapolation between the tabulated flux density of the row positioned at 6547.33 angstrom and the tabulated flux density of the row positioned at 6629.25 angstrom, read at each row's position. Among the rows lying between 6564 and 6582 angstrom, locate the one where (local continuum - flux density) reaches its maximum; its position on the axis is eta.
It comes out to 6568.47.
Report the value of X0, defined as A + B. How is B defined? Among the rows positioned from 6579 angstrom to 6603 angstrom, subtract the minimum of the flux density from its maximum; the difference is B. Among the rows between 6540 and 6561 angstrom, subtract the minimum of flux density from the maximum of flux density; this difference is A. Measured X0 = 1.6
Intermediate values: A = 0.95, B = 0.64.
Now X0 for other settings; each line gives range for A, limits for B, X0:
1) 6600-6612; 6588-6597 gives 1.2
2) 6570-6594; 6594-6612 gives 1.2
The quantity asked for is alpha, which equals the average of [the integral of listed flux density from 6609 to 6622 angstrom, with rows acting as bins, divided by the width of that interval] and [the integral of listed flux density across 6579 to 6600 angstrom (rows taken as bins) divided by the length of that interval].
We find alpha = 3.89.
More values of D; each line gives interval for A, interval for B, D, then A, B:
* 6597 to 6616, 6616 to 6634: -0.38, 3.98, 4.363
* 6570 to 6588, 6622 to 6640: -0.35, 3.83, 4.174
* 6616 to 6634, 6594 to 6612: -0.38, 3.90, 4.279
